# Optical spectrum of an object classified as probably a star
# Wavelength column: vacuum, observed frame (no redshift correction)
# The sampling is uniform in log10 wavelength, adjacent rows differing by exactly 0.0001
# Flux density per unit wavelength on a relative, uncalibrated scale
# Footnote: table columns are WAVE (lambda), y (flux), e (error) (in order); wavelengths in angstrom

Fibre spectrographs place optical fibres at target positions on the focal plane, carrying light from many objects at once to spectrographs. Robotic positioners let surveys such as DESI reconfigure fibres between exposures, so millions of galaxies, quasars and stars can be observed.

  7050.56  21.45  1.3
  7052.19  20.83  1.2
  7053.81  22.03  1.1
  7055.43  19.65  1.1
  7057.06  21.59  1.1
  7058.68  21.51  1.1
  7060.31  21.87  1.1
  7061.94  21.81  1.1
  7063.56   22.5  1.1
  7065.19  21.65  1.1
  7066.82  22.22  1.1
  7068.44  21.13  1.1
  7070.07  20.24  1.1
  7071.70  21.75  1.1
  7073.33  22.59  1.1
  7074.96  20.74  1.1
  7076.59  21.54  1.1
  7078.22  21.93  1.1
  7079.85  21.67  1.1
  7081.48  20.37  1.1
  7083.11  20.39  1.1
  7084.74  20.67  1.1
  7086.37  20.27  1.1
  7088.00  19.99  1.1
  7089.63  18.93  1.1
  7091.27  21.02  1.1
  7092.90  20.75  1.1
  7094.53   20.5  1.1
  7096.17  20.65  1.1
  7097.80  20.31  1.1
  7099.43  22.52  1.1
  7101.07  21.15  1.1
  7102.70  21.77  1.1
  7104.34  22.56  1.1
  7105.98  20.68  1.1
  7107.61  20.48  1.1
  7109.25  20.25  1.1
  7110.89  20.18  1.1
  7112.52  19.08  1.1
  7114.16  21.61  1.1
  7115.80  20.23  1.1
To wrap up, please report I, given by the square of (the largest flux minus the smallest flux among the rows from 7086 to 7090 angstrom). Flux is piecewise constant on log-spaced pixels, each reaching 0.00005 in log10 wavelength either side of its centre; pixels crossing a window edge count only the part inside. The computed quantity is 2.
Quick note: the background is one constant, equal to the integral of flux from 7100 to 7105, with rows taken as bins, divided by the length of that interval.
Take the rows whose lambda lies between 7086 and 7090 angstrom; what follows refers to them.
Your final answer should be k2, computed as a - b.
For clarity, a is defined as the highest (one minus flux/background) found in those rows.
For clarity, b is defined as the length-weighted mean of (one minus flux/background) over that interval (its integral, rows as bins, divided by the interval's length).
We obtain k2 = 0.038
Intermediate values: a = 0.132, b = 0.09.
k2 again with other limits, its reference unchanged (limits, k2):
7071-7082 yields 0.054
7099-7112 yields 0.043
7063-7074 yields 0.067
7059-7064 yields 0.007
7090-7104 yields 0.035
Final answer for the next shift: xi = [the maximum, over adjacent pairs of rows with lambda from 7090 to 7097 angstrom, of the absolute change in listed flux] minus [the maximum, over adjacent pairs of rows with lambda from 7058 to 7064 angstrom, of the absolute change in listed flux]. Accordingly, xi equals -0.4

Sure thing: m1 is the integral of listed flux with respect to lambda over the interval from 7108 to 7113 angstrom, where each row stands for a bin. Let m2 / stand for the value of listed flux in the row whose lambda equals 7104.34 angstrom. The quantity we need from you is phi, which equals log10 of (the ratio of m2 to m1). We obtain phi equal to -0.65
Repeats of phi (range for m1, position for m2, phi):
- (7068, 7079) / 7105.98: -1.06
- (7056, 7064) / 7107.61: -0.93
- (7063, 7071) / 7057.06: -0.90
